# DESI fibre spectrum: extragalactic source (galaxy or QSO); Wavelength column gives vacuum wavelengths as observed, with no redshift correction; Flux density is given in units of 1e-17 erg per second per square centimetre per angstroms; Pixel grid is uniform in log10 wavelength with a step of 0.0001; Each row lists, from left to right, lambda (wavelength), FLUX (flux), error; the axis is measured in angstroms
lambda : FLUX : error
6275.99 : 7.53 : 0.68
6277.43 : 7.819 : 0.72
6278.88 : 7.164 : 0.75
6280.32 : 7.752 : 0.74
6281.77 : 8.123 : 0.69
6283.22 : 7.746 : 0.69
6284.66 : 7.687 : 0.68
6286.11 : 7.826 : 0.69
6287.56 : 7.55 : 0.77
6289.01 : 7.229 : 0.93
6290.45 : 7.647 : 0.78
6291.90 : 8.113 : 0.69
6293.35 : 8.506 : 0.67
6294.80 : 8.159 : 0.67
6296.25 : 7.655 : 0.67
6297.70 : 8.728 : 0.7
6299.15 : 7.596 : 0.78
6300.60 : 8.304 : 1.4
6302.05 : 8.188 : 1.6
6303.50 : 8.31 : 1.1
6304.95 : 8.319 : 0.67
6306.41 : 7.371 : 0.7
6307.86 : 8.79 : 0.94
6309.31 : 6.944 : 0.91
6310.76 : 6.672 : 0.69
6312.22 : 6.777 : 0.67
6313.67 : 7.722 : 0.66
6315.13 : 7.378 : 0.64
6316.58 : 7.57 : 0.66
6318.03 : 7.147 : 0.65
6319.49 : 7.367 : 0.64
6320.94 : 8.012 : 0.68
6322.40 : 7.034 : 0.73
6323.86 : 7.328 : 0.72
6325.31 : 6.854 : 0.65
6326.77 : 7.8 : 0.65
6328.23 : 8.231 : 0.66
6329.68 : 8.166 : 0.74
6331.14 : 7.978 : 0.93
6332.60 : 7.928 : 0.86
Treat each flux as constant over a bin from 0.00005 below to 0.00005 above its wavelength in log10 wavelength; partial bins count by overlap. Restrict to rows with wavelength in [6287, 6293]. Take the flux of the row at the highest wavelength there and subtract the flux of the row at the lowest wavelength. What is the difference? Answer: 0.56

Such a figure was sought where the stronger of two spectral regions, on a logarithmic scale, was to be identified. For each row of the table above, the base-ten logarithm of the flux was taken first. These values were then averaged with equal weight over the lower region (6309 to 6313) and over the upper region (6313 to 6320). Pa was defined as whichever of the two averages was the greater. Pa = 0.871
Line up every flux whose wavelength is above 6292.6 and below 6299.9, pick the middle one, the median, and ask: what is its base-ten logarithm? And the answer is 0.91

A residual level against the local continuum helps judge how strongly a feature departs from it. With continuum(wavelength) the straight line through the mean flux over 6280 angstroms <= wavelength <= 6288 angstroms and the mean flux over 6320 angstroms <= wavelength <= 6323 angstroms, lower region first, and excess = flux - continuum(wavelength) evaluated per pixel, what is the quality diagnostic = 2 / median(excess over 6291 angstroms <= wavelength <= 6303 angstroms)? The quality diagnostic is 4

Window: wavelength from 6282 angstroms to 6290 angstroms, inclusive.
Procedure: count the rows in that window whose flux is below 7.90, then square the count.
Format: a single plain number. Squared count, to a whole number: 25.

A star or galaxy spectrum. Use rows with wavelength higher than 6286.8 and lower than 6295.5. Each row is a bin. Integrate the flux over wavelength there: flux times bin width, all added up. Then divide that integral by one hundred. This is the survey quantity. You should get 0.68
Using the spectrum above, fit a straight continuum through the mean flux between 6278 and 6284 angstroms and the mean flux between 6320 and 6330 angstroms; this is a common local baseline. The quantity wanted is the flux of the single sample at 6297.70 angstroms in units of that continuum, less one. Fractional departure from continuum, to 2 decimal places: 0.14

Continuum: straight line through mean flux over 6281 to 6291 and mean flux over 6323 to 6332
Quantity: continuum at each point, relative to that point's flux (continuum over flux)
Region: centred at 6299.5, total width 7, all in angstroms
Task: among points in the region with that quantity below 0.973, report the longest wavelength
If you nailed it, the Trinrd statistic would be 6302.05 angstroms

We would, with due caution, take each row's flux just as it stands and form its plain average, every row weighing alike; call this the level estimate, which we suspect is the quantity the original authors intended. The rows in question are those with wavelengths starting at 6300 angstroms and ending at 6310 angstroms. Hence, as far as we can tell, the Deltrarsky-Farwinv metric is 8.03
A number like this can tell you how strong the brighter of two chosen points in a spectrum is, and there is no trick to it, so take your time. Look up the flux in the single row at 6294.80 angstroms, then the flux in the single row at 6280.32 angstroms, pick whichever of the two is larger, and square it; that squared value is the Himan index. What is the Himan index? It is 66.57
